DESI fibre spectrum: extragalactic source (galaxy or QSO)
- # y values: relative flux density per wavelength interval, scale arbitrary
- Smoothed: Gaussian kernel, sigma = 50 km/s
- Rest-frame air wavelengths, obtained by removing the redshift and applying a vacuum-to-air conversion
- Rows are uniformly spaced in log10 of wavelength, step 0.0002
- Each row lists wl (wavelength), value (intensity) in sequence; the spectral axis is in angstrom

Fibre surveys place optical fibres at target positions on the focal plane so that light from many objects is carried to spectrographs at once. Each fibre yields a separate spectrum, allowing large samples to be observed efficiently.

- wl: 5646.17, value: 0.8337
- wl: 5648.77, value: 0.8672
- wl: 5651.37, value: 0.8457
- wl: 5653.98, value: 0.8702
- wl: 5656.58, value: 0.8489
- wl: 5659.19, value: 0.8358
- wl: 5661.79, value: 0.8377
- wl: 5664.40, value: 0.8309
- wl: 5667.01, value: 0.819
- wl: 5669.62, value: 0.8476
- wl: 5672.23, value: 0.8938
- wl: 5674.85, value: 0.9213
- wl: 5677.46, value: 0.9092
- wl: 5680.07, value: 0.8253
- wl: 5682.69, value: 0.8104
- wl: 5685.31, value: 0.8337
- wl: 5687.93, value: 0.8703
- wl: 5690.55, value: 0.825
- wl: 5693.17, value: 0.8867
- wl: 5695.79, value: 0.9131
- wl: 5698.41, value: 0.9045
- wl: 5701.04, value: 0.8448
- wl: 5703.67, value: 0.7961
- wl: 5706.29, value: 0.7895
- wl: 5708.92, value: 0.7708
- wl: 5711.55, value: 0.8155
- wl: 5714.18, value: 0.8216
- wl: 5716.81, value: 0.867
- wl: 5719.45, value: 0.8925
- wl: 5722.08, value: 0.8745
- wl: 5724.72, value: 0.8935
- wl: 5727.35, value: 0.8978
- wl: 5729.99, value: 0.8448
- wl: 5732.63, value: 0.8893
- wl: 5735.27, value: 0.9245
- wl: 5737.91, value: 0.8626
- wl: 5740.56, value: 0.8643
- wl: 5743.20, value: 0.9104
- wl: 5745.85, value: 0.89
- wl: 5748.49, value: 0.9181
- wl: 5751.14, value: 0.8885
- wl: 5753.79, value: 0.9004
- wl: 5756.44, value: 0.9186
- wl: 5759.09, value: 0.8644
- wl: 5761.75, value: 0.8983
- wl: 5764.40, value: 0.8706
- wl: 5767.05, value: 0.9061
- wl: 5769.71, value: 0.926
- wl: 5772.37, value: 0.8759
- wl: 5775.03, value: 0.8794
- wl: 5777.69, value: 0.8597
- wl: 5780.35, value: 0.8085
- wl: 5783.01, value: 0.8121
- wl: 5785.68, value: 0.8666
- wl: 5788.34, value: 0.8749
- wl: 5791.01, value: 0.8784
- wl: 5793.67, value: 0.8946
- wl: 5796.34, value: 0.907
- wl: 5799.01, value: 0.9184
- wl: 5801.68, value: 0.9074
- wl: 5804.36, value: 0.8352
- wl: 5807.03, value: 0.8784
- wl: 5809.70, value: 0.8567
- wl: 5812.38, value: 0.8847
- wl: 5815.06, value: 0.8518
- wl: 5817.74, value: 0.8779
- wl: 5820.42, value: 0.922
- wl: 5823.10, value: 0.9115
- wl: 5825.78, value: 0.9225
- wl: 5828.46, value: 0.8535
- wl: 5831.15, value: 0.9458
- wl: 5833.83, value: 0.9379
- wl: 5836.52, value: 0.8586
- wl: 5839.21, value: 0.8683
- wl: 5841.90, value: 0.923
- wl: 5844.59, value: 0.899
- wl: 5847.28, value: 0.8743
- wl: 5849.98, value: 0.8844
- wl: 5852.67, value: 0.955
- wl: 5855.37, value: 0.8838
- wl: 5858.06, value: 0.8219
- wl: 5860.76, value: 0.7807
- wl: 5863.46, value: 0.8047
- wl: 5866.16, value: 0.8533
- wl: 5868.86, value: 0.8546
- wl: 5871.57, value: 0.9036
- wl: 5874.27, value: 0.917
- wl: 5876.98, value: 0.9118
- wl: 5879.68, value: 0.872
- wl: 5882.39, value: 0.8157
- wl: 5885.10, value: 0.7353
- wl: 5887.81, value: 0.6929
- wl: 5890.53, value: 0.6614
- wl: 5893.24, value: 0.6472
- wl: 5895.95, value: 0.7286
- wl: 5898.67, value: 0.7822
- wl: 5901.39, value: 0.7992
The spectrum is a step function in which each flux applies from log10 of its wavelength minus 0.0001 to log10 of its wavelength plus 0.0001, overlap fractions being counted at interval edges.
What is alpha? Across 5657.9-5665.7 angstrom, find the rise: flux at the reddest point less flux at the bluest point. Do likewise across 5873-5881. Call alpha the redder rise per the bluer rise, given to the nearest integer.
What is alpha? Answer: 9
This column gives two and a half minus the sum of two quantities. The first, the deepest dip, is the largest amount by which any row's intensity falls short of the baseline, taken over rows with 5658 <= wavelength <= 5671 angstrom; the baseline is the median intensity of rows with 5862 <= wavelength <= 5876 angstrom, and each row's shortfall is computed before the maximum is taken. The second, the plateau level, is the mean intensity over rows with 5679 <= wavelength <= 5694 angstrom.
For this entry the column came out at 1.62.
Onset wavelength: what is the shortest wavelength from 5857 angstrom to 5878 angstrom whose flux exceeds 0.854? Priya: 5868.86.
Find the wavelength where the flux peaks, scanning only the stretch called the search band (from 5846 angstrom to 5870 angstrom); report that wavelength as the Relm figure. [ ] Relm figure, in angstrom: 5852.67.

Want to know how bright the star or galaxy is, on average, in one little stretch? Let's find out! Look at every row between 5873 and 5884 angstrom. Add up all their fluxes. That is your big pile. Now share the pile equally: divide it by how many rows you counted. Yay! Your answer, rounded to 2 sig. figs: 0.88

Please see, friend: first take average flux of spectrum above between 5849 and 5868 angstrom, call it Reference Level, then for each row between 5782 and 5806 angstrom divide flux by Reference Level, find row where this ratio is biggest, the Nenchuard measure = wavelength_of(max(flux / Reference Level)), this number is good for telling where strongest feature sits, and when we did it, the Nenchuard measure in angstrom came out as 5799.01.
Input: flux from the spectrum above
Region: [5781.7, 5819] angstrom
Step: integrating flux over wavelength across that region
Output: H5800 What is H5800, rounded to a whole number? 33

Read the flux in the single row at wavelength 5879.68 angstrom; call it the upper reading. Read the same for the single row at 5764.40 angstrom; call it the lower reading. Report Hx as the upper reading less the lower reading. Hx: 0.001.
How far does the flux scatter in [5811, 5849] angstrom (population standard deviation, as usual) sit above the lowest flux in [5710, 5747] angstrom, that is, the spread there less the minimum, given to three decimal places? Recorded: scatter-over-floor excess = -0.785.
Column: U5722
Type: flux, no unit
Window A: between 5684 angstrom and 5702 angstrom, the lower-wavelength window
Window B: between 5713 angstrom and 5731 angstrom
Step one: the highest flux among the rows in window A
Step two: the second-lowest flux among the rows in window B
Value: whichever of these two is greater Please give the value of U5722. 0.913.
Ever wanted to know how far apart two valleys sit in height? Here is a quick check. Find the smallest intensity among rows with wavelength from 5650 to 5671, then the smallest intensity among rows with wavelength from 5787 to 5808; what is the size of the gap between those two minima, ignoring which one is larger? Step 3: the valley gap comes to 0.016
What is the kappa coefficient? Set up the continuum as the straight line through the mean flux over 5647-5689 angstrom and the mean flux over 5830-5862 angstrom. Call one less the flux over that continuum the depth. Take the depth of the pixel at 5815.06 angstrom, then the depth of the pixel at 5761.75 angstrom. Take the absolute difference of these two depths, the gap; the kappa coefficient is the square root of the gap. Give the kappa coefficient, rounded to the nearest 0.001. 0.253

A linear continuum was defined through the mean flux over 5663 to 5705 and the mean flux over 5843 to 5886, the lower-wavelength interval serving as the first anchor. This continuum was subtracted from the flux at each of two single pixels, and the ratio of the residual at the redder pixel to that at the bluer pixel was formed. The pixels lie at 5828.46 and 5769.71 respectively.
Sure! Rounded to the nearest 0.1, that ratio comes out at -0.1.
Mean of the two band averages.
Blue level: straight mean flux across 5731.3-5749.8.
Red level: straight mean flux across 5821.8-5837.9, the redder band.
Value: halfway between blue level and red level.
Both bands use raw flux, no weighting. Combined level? 0.90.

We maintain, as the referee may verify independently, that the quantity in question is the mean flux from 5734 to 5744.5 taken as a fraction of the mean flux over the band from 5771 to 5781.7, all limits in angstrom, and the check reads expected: 1.04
